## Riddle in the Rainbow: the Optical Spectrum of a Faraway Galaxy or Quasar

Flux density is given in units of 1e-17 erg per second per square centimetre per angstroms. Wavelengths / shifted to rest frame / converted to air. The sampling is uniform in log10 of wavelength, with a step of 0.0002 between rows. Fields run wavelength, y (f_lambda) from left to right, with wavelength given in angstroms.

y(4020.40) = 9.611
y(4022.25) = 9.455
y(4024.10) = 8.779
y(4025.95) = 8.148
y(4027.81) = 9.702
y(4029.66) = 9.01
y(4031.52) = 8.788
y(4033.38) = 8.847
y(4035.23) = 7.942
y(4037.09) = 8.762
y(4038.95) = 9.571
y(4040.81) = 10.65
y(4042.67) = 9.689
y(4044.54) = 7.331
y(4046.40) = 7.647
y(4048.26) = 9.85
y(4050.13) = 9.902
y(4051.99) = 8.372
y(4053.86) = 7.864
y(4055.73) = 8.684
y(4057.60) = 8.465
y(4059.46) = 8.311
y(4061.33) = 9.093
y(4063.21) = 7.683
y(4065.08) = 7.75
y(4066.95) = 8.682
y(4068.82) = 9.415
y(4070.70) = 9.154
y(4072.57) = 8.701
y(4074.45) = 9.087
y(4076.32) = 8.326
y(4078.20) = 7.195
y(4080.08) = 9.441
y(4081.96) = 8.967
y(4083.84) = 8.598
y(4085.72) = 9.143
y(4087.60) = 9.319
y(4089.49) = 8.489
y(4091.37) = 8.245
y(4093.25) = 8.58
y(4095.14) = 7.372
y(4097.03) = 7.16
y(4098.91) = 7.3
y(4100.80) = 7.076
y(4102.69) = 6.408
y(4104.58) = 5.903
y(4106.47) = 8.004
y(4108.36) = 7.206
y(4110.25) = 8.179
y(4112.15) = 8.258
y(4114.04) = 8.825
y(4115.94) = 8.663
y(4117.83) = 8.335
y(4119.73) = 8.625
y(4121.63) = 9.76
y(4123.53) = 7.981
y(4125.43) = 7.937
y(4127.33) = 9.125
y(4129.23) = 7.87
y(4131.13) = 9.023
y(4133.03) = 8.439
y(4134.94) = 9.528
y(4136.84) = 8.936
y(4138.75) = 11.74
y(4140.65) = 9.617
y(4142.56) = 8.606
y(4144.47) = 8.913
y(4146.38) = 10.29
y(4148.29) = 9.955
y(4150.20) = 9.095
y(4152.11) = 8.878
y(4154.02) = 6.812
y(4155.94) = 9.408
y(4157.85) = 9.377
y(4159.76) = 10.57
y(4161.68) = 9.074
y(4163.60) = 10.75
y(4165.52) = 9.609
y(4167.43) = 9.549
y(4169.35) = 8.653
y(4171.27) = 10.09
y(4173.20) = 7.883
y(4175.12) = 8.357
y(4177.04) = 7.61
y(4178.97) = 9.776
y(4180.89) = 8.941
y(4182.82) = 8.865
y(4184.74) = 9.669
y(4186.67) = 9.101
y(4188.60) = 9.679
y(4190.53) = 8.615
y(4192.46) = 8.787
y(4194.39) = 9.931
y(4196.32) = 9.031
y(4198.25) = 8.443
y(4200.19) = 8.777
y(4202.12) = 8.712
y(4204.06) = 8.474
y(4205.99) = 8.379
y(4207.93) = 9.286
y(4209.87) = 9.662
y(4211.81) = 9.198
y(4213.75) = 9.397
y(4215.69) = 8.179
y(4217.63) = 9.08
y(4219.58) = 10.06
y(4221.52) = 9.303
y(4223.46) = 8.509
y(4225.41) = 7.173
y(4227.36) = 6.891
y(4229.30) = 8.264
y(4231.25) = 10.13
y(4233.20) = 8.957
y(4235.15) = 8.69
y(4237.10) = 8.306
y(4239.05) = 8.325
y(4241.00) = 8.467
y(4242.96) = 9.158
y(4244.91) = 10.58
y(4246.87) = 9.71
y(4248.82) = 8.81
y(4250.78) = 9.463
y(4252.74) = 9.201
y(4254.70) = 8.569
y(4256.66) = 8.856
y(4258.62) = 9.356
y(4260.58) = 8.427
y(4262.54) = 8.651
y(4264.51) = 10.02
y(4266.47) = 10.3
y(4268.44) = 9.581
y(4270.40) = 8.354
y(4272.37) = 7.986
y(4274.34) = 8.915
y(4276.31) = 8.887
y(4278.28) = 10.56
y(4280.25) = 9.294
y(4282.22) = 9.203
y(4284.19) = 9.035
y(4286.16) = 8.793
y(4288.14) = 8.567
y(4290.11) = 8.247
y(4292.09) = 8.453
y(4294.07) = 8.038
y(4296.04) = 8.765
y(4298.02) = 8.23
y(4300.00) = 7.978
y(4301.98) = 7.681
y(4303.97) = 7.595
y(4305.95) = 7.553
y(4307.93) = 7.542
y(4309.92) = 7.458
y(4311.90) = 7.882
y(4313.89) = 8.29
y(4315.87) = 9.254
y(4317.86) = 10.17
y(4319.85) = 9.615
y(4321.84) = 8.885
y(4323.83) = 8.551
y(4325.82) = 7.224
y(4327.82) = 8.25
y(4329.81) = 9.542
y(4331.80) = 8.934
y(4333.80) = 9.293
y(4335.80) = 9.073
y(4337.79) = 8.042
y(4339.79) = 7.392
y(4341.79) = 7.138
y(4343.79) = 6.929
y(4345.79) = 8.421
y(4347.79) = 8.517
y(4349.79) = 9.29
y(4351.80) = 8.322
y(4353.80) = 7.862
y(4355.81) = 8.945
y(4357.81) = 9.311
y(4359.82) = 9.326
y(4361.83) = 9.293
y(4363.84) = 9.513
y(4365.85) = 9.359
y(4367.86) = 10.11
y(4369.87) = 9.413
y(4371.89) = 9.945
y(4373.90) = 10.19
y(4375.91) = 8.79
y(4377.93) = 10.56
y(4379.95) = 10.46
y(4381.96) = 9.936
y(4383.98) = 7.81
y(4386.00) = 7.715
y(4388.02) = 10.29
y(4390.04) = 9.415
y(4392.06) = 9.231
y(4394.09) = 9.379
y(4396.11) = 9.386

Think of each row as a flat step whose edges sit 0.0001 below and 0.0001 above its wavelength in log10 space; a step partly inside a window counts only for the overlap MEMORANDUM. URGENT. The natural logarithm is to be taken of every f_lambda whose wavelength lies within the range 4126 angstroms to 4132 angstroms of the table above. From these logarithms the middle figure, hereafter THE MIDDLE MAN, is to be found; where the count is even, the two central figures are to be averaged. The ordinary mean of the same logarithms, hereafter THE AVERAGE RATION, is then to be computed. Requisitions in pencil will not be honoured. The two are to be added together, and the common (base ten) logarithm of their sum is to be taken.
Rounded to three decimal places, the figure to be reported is 0.639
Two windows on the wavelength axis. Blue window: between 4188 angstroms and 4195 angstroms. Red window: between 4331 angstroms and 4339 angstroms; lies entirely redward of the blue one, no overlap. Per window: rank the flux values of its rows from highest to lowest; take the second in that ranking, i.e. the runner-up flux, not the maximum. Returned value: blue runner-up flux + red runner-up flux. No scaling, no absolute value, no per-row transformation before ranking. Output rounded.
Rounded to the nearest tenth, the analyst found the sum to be 18.8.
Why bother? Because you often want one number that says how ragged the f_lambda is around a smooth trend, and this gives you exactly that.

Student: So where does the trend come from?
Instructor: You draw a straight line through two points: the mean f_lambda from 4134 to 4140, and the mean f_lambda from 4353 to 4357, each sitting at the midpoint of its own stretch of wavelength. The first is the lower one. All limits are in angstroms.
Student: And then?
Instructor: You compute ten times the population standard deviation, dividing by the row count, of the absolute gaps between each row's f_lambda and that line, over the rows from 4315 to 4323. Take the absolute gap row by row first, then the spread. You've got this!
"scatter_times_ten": 4.7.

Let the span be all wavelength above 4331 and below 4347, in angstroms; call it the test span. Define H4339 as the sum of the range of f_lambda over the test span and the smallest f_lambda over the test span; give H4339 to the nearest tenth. 9.3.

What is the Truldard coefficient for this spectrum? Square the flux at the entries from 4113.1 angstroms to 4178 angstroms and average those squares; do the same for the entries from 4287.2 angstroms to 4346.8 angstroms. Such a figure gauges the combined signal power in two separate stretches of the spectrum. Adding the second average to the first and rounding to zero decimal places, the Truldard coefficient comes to 152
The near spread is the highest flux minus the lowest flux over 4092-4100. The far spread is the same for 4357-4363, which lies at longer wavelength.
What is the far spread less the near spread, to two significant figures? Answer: -1.4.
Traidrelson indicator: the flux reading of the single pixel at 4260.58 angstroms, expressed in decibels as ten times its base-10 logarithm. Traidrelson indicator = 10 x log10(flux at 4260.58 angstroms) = 9.3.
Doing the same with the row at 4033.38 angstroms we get 9.5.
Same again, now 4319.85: 9.8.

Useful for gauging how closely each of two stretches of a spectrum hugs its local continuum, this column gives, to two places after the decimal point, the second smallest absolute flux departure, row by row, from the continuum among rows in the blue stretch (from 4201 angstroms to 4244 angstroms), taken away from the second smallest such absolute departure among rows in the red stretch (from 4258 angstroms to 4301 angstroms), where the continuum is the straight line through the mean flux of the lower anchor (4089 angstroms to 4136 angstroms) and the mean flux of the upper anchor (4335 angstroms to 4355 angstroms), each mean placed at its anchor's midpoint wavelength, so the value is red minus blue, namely -0.06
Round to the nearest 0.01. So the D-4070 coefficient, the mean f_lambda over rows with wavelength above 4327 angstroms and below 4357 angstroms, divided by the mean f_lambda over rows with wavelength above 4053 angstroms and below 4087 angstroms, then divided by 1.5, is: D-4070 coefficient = 0.65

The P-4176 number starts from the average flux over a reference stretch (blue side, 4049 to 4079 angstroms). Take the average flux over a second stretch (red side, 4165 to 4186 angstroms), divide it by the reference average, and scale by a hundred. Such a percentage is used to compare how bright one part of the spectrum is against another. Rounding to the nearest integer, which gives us 105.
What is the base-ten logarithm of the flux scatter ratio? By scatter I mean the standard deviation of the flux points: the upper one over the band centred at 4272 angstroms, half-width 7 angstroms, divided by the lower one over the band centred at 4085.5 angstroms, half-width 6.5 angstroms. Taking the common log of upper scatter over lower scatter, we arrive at 0.33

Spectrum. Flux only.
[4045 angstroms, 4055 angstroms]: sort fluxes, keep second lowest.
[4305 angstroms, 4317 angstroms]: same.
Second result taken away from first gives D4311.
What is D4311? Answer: 0.32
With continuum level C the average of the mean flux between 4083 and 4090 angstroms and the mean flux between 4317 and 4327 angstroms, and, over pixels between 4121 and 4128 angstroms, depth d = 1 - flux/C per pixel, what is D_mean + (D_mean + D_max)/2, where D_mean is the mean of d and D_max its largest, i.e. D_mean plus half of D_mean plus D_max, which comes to 0.09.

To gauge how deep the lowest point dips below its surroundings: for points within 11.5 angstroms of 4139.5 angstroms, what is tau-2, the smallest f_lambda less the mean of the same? -1.5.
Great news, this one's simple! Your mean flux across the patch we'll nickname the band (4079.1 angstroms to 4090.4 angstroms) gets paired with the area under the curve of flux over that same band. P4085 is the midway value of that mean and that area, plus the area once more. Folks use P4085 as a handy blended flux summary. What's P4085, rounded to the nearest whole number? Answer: 157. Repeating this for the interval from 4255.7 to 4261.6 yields 83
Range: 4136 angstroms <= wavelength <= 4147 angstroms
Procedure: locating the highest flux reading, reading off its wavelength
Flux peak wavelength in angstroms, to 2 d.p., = 4138.75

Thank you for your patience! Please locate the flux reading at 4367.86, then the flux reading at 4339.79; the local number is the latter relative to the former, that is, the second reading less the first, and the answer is -2.7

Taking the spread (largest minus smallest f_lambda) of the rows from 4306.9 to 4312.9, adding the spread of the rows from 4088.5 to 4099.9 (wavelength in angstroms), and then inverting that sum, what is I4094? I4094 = 0.54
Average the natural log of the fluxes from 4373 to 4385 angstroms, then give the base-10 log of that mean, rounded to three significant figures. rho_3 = 0.354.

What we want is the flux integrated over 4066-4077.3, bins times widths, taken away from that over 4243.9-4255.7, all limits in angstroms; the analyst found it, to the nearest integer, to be 10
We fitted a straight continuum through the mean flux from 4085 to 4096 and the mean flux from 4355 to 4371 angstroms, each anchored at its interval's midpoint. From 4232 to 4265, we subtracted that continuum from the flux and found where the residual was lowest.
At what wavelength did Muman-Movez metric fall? 4237.10 angstroms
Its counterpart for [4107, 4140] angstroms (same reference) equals 4108.36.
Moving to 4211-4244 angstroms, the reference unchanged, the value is 4227.36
